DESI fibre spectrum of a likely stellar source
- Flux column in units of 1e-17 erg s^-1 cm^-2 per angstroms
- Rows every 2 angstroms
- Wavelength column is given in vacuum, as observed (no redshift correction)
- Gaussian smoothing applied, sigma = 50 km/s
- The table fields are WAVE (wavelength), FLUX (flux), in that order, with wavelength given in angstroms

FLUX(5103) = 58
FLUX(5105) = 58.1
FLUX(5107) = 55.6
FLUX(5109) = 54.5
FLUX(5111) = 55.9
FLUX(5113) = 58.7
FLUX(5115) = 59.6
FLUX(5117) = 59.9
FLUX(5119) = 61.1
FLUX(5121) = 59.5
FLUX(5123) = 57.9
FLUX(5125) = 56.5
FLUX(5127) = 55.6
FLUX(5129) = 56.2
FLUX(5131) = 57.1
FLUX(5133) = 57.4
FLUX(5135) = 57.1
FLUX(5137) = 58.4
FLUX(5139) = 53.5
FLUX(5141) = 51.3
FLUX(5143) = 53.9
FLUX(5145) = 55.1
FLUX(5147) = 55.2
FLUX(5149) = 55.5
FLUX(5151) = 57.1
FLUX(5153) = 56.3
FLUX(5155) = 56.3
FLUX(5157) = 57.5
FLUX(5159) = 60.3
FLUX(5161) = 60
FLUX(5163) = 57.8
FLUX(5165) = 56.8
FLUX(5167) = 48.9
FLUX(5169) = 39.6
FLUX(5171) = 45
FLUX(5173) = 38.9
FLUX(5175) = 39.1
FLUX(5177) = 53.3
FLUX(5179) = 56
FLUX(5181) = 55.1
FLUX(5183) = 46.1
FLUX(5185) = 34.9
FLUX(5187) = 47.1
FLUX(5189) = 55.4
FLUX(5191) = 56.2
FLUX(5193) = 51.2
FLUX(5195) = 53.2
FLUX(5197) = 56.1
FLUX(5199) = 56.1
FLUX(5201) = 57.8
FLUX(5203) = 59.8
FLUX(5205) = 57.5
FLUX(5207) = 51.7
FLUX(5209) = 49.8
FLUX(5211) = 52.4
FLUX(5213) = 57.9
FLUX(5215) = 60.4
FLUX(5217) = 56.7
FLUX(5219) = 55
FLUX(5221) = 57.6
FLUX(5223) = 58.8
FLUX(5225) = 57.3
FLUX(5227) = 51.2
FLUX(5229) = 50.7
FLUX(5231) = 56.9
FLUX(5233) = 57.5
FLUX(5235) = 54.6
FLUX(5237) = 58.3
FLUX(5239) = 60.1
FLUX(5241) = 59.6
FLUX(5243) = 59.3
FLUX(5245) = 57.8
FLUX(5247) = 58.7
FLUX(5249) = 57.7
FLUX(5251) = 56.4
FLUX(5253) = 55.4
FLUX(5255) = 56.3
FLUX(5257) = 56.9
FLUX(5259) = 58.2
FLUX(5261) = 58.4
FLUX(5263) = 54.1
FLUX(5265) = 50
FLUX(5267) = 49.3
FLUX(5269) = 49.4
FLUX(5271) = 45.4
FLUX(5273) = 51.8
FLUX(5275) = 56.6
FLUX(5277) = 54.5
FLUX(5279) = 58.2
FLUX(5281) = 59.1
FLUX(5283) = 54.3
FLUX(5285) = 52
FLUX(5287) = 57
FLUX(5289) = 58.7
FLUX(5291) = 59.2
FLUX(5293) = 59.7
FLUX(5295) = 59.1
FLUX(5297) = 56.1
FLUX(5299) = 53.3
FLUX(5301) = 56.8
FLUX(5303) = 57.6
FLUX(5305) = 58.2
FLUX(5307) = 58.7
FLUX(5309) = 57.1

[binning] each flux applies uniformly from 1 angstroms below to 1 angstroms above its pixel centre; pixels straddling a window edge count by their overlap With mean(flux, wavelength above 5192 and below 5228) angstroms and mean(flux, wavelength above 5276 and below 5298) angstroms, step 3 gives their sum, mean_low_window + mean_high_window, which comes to 113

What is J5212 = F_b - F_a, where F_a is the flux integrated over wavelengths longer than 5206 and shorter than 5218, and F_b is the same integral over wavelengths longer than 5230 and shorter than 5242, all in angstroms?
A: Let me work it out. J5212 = 36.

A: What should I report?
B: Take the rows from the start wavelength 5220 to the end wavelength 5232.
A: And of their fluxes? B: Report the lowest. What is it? 50.7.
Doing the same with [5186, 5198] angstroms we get 47.1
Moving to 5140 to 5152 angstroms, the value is 51.3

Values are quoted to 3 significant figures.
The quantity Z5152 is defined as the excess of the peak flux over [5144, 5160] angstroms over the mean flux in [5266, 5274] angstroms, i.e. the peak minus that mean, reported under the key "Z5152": 11.3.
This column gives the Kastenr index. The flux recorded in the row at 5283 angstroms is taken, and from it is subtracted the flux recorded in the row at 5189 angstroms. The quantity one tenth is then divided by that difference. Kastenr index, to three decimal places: -0.091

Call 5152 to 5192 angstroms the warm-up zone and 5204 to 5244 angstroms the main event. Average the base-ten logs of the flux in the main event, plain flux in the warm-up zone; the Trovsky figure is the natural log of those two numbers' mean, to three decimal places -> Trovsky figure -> 3.273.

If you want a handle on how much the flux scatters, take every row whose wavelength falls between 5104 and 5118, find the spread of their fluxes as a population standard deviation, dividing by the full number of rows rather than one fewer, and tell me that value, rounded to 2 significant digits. 2.0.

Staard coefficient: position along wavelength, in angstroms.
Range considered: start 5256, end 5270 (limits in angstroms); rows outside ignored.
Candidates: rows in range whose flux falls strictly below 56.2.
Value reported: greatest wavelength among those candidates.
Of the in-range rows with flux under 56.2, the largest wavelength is 5269 angstroms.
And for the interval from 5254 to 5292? 5285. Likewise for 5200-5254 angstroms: 5253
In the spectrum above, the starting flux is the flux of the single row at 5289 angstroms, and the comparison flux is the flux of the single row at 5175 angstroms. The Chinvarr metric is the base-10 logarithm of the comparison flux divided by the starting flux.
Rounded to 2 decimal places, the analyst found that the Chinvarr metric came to -0.18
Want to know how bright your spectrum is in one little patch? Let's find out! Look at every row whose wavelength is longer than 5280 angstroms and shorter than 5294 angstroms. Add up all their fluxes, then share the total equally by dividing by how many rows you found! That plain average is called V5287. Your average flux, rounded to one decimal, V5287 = 57.1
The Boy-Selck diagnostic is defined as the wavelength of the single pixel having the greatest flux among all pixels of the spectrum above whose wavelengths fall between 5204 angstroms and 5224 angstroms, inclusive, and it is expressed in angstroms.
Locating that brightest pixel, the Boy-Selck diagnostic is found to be 5215 angstroms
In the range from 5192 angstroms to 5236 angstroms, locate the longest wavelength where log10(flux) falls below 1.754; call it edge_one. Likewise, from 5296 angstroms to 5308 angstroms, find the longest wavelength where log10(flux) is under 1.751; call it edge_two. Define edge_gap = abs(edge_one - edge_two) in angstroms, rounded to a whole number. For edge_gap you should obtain 64 angstroms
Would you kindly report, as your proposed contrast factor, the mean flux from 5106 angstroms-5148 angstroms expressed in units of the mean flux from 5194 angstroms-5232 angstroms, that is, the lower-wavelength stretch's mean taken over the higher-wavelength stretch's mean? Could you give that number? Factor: 1.019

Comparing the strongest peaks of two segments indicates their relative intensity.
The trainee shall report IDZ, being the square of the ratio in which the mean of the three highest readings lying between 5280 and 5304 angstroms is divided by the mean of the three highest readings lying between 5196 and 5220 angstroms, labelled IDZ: 1.00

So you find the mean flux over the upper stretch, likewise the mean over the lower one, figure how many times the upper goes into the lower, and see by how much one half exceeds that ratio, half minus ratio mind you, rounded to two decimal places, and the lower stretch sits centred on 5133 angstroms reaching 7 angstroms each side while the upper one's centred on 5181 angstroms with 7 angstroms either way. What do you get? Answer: -0.69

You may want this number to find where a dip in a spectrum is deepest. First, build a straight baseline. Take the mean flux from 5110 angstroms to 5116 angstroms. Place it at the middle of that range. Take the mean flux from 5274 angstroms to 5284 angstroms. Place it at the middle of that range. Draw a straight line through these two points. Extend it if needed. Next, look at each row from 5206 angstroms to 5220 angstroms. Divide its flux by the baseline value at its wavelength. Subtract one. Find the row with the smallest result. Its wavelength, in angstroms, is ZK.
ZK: 5209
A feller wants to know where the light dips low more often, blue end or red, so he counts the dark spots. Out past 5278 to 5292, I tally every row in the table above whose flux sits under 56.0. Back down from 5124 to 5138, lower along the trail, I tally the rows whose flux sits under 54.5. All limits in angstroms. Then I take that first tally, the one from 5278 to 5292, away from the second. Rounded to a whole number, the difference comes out -2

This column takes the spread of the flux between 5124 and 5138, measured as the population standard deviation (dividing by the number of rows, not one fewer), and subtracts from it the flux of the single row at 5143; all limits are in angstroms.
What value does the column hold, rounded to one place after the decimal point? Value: -53.1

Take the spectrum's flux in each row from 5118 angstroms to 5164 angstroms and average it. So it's 56.8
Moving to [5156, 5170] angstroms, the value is 54.4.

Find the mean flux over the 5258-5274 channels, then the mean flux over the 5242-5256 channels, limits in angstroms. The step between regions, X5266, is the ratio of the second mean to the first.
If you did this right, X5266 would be 1.10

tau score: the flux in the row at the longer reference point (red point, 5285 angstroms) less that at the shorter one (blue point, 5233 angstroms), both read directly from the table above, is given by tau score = -5.5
